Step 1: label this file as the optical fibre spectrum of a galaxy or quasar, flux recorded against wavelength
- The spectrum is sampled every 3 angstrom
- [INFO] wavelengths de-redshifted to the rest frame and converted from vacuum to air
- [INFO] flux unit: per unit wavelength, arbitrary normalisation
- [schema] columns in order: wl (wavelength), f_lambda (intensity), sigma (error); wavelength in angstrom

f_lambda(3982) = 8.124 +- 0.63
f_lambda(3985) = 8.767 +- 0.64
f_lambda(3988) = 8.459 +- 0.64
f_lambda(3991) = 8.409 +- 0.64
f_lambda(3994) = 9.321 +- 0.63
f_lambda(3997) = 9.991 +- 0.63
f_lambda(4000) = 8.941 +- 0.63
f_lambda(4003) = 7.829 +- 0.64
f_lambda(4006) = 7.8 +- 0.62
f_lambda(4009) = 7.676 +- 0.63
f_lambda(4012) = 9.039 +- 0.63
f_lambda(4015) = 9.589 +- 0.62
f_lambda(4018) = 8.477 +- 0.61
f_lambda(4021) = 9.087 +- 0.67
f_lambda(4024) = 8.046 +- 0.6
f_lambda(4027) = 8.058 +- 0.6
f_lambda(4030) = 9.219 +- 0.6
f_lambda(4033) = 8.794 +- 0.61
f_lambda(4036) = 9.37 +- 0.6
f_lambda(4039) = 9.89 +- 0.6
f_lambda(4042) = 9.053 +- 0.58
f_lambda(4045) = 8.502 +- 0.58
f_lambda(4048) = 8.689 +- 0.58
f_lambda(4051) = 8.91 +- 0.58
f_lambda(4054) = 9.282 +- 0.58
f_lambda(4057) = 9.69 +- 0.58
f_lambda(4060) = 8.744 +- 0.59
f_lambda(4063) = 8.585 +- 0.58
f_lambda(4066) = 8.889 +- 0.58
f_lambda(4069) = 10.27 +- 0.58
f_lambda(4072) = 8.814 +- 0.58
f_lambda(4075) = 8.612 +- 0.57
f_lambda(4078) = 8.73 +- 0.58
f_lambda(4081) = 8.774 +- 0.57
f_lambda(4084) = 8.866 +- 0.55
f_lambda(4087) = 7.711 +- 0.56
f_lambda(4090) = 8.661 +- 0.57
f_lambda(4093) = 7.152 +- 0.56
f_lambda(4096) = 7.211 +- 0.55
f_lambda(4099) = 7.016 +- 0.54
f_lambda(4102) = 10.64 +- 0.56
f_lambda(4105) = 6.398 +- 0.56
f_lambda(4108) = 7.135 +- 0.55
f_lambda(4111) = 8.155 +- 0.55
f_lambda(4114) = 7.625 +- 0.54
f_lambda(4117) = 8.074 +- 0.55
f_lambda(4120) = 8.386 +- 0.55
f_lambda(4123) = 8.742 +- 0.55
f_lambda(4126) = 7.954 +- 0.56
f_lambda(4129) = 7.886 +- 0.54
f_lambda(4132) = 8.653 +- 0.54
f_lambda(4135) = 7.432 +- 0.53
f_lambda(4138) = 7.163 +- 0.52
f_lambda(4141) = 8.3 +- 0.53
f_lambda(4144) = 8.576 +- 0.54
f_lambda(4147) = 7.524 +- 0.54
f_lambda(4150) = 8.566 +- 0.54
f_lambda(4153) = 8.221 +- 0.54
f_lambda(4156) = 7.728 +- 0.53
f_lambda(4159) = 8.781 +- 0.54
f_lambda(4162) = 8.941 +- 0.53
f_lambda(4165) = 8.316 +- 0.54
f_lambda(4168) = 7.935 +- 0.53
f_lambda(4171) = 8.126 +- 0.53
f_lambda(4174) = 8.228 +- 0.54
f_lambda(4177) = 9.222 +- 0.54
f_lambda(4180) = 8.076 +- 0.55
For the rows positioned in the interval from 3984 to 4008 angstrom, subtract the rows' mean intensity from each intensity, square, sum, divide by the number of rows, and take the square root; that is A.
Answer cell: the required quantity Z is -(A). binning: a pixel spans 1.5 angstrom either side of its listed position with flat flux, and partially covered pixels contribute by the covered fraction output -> -0.69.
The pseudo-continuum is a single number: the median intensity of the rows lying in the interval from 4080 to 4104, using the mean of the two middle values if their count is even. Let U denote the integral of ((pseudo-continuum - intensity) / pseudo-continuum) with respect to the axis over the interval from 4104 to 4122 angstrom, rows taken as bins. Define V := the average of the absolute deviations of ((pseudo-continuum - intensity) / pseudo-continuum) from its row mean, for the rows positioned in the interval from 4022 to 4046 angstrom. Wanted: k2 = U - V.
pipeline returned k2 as 1.0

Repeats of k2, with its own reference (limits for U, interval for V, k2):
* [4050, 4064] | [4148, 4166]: -1.5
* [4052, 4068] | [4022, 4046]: -1.8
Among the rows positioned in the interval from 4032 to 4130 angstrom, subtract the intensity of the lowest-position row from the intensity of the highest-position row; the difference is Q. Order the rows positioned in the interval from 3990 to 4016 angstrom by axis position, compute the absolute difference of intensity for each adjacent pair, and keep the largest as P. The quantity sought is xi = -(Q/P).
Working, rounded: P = 1.4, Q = -0.9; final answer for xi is 0.7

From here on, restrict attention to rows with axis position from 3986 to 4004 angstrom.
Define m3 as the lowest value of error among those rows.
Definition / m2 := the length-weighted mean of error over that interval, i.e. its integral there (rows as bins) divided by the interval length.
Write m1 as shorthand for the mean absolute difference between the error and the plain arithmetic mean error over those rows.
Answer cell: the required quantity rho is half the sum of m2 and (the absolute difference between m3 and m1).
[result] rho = 0.63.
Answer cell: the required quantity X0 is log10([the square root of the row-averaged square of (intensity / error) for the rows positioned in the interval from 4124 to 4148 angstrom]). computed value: 1.17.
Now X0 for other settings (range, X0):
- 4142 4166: 1.19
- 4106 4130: 1.16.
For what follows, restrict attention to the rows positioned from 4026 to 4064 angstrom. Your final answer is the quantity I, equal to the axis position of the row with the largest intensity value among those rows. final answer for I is 4039 angstrom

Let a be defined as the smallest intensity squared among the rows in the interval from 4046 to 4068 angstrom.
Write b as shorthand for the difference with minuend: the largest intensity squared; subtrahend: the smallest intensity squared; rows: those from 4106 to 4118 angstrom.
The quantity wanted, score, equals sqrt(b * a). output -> 34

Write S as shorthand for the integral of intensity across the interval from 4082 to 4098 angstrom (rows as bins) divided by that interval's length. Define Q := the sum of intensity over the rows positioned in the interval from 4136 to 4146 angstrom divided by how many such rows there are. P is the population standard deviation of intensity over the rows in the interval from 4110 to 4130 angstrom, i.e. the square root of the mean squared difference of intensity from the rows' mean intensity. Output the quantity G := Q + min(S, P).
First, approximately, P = 0.34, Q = 8.0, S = 7.92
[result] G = 8.35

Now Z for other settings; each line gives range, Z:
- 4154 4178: -0.49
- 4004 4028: -0.65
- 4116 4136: -0.43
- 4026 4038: -0.51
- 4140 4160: -0.43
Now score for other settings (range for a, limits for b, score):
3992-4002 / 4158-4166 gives 29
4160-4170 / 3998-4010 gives 36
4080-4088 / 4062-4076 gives 43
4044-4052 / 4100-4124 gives 72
